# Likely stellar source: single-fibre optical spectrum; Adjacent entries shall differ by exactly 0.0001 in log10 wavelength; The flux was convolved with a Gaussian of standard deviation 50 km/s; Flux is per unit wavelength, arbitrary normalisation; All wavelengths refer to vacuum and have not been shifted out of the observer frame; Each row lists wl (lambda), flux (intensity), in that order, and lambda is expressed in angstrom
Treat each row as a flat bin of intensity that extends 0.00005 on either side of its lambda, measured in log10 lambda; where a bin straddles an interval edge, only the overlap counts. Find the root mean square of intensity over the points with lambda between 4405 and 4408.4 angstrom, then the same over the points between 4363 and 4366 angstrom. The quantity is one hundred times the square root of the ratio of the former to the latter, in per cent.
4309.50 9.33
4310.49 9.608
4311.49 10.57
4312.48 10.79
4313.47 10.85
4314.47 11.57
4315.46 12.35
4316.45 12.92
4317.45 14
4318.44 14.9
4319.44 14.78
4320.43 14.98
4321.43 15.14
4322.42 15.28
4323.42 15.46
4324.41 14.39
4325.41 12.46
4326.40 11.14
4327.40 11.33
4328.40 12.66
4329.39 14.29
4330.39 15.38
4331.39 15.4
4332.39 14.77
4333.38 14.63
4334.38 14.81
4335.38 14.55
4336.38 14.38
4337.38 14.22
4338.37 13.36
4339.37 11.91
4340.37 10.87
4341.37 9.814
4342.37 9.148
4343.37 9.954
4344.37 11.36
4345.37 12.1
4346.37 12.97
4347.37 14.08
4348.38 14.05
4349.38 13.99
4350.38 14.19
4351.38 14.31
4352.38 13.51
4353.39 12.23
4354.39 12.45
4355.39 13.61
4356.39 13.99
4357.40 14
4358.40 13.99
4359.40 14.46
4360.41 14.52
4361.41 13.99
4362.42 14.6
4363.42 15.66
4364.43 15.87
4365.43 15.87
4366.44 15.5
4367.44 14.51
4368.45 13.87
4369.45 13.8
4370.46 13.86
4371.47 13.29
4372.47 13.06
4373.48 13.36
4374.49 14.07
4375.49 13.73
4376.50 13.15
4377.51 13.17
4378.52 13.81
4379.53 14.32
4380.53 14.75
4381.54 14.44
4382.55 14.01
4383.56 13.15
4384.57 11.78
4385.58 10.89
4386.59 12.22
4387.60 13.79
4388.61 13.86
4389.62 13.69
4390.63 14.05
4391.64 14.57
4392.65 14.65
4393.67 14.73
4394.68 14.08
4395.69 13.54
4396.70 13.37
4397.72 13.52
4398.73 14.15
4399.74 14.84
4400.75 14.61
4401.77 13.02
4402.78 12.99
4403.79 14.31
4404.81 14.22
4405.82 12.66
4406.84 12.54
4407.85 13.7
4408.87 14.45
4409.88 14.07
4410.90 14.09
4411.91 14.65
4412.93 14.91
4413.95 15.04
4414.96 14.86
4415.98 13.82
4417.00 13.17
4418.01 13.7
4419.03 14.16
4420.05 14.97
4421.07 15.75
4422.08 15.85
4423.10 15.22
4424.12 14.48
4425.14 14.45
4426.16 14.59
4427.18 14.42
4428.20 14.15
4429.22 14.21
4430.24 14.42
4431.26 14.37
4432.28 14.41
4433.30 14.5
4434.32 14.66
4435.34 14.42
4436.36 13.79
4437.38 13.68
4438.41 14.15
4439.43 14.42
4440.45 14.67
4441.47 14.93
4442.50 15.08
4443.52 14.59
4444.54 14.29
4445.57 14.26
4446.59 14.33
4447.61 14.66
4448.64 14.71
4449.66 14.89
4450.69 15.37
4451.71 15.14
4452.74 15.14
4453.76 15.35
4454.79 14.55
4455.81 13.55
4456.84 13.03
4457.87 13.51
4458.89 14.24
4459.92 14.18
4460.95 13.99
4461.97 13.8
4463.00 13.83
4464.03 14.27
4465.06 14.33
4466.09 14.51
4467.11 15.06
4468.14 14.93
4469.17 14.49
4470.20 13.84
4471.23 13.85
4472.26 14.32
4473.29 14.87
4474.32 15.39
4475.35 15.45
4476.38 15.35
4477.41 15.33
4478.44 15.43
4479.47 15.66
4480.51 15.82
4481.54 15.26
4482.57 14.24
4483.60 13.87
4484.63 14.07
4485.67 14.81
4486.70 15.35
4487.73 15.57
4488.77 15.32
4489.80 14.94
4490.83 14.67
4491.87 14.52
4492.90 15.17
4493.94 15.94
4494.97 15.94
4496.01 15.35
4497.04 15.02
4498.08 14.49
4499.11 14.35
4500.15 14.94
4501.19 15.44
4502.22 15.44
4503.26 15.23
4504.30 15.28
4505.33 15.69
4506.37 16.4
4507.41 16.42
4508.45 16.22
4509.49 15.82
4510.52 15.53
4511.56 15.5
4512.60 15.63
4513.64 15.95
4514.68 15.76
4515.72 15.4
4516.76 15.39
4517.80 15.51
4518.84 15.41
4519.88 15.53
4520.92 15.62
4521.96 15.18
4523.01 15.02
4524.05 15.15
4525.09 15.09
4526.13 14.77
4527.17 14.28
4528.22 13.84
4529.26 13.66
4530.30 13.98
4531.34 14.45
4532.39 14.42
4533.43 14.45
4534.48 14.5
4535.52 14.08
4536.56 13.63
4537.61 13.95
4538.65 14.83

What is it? 91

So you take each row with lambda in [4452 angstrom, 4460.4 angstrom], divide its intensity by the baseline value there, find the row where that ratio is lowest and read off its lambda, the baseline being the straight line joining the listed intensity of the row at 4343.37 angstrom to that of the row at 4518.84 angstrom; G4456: 4456.84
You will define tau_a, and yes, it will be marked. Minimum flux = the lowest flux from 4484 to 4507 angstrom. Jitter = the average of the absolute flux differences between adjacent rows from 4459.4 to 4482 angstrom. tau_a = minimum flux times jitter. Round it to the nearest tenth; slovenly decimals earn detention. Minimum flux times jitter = 3.8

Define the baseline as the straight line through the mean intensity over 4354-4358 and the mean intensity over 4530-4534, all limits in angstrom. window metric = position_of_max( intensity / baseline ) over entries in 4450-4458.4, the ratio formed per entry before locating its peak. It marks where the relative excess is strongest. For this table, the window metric 4450.69 angstrom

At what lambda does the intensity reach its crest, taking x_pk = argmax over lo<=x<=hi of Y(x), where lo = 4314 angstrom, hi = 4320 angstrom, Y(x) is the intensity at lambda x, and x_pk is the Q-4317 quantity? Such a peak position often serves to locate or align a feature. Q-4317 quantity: 4318.44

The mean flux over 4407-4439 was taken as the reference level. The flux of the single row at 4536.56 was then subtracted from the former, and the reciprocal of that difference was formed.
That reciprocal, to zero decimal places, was 1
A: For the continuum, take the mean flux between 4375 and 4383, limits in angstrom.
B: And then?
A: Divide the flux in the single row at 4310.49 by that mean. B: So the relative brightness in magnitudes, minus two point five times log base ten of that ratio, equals 0.40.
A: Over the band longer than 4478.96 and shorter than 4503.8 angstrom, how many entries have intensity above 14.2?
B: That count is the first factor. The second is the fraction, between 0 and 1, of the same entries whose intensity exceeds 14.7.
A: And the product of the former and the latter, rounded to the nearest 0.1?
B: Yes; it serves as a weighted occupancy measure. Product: 15.6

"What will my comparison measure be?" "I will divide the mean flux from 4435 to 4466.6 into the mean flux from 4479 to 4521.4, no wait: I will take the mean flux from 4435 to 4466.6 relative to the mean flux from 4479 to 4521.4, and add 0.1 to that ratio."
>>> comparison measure 1.04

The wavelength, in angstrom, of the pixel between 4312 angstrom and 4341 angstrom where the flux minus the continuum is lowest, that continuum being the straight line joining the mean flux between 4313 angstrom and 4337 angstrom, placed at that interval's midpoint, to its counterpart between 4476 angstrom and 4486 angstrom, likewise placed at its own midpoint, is 4340.37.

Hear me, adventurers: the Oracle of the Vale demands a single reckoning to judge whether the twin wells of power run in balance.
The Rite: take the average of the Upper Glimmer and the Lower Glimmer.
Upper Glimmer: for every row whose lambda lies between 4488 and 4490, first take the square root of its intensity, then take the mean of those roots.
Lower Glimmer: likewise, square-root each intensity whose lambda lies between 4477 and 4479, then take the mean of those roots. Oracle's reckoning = 3.91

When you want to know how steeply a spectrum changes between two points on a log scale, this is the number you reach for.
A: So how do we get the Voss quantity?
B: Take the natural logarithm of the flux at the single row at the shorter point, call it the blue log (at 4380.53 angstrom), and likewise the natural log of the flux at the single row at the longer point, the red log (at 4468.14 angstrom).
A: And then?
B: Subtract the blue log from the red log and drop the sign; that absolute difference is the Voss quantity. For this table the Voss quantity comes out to 0.012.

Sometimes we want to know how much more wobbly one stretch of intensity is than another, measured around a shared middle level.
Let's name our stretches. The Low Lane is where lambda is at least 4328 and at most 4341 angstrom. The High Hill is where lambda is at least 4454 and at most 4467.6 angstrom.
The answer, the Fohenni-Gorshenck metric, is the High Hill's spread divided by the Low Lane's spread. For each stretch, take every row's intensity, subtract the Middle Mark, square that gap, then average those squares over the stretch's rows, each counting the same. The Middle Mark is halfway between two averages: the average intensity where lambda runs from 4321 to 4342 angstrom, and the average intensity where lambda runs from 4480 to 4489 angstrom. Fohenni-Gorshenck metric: 0.16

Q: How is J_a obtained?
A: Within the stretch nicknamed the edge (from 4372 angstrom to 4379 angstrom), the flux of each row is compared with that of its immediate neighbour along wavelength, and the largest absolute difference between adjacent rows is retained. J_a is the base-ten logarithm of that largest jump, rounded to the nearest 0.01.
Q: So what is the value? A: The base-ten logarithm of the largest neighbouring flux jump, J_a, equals -0.15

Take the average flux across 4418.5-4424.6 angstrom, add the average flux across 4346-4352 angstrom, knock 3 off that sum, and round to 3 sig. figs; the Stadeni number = 26.0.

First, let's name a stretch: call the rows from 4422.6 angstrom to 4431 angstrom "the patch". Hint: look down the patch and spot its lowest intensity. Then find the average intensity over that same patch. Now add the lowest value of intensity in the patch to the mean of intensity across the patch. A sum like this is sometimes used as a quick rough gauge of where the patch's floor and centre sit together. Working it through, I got 28.6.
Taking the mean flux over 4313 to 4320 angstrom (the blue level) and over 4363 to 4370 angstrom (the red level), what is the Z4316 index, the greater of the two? 15.0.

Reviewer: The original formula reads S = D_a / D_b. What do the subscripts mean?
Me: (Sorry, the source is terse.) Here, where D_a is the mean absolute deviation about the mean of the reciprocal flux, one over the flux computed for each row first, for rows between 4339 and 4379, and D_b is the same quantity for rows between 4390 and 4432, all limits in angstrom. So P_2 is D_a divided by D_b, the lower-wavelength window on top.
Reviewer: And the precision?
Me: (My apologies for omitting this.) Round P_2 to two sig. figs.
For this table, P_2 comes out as 2.6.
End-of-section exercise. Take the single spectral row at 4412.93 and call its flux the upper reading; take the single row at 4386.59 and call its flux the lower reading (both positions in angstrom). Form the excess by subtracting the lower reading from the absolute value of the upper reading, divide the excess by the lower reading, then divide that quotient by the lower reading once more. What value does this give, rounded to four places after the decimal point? 0.0180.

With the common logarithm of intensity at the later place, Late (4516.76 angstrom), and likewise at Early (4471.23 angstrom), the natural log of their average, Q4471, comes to 0.152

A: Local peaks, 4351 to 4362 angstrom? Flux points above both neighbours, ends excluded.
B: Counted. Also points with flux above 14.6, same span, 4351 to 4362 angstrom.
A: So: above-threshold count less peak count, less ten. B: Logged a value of -12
